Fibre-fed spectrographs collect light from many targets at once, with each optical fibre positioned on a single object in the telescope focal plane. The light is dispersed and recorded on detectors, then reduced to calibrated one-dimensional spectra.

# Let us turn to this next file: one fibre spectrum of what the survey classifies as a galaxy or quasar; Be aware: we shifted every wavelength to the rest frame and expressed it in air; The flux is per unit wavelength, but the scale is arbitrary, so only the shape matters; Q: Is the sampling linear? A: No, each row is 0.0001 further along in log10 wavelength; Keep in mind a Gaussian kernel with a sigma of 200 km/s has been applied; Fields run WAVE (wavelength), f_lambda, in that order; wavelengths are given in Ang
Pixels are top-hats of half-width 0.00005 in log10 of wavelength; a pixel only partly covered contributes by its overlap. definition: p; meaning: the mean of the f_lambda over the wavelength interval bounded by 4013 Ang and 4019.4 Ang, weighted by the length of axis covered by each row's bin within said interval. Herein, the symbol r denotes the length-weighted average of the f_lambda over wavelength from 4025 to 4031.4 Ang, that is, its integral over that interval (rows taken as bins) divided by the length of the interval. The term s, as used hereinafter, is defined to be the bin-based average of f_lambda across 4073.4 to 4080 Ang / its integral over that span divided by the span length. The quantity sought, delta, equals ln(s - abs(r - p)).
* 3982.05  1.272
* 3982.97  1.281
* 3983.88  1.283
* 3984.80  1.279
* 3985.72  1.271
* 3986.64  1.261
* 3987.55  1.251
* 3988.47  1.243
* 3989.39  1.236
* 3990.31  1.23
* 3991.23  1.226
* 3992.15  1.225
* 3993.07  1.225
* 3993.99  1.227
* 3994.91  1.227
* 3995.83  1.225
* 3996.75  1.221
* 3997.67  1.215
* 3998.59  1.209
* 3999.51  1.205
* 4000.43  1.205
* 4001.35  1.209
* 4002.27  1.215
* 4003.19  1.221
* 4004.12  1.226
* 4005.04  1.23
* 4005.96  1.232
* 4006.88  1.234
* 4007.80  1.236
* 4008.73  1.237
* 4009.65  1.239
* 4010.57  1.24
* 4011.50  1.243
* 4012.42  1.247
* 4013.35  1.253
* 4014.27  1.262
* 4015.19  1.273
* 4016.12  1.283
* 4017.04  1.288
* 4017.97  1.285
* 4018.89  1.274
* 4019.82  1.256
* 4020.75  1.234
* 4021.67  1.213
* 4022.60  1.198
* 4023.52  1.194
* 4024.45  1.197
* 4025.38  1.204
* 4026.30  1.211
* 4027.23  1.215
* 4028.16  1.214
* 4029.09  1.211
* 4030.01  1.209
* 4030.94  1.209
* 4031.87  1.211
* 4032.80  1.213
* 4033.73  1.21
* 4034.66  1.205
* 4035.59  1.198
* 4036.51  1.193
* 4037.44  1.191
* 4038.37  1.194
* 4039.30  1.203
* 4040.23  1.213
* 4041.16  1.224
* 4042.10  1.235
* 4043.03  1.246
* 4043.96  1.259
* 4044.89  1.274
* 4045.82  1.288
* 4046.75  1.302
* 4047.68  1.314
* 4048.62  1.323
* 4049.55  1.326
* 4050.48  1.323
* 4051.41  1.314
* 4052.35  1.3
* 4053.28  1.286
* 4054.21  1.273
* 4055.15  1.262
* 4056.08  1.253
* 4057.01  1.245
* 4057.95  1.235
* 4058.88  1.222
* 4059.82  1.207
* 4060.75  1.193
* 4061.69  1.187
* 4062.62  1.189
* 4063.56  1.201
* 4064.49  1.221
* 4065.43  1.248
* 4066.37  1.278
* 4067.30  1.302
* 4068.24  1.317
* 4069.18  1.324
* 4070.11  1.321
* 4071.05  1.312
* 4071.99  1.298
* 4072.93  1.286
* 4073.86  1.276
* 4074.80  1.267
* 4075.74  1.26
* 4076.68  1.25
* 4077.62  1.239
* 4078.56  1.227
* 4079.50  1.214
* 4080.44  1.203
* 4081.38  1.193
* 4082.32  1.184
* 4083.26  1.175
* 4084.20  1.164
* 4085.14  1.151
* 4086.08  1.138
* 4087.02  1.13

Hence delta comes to 0.17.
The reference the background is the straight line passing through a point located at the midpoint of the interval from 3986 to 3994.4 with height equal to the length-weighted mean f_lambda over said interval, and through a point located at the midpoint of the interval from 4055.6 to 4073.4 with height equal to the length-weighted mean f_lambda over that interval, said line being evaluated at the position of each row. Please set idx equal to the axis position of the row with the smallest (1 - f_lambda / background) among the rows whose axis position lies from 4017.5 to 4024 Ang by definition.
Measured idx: 4017.97 Ang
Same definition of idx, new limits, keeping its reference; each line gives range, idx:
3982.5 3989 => 3983.88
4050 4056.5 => 4050.48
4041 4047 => 4046.75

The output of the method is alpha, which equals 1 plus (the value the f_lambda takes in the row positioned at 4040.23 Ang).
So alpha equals 2.21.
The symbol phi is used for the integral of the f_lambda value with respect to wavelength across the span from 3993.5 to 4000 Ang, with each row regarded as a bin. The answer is 7.92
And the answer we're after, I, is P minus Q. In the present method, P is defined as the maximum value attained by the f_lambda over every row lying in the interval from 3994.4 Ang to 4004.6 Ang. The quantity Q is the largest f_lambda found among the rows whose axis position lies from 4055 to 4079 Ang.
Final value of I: -0.10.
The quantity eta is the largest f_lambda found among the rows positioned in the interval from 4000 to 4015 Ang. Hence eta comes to 1.262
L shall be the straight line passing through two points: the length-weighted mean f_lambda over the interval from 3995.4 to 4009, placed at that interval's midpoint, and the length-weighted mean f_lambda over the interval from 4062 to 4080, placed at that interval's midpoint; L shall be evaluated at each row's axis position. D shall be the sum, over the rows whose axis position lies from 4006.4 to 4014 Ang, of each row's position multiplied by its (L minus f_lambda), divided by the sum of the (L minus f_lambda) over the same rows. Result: 4010.7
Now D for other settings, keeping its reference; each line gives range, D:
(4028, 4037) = 4032.9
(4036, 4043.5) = 4038.6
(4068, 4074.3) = 4070.3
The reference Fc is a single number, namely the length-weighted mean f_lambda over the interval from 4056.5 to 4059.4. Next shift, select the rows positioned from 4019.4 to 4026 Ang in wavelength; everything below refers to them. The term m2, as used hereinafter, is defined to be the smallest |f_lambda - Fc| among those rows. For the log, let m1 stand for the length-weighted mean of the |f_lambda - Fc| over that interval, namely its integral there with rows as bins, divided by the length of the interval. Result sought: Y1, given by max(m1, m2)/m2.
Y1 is 21.7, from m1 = 0.026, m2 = 0.001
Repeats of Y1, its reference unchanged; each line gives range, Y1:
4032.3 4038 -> 1.6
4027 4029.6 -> 1.1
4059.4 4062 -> 1.4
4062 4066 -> 2.3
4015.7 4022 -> 29.2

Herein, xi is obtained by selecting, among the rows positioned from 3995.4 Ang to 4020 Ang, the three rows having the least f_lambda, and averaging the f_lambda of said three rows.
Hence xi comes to 1.21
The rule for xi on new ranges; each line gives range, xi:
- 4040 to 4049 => 1.22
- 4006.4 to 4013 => 1.24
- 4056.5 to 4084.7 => 1.17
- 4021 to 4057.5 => 1.19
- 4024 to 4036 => 1.20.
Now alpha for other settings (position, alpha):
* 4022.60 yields 2.20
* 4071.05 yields 2.31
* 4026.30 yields 2.21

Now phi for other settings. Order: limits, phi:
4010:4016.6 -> 8.30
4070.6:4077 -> 8.18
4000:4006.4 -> 7.81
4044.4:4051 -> 8.63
